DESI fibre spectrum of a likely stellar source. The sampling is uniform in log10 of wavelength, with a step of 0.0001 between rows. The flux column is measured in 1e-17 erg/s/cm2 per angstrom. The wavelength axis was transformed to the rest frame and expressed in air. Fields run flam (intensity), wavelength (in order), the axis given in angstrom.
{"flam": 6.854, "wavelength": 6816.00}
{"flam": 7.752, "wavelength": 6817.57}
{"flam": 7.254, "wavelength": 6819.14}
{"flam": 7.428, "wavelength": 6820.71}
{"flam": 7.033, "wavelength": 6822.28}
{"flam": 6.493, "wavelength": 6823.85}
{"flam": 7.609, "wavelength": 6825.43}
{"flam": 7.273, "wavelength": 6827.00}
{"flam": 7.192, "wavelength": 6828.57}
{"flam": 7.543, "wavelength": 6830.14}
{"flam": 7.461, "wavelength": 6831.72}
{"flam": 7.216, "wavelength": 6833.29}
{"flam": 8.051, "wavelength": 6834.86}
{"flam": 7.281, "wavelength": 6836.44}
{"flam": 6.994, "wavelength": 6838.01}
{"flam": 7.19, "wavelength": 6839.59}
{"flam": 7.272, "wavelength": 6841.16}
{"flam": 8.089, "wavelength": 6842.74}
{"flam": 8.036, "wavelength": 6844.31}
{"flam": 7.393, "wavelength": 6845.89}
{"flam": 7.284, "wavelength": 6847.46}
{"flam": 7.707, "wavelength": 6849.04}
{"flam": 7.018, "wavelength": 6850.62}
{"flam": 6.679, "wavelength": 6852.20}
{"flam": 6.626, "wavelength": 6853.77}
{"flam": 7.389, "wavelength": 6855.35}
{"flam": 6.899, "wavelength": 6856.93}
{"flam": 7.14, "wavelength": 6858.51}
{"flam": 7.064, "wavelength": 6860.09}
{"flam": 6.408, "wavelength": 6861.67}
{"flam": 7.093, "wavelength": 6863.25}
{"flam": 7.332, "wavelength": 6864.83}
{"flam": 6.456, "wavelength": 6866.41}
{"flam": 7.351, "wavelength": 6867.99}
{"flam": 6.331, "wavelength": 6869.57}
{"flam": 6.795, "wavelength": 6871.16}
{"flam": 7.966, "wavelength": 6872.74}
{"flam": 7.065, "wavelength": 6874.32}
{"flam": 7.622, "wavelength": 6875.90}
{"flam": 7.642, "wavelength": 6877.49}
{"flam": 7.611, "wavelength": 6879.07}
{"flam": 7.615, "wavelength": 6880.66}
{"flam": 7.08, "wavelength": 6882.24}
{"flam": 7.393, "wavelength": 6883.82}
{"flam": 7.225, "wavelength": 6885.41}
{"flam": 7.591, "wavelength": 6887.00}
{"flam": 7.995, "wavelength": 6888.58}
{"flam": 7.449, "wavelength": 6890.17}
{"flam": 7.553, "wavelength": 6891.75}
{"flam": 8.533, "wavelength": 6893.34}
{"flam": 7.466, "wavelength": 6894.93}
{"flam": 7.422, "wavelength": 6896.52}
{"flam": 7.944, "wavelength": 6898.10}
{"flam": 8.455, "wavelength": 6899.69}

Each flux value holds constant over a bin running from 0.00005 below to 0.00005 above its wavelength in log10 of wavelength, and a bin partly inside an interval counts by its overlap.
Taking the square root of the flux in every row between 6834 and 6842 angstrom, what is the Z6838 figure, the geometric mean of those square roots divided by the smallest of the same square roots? 1.025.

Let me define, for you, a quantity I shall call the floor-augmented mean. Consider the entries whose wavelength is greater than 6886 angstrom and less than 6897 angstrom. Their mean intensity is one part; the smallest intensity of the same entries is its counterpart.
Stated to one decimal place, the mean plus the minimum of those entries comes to 15.1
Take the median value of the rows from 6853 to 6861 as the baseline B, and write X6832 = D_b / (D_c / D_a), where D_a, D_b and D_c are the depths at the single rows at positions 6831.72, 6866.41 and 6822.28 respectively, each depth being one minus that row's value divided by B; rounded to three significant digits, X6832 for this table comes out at -1.10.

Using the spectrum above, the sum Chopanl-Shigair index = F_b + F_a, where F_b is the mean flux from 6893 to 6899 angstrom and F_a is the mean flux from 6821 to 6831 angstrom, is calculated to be 15.0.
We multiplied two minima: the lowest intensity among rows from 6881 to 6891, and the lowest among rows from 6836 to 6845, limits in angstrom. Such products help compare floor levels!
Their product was 50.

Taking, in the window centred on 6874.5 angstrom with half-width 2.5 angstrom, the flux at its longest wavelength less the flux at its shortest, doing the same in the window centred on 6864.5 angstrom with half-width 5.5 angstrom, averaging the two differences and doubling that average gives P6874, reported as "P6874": -1.1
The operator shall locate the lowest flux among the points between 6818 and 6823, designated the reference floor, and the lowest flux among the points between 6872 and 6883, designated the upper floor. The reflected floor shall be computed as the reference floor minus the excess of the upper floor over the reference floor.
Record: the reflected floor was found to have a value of 7.0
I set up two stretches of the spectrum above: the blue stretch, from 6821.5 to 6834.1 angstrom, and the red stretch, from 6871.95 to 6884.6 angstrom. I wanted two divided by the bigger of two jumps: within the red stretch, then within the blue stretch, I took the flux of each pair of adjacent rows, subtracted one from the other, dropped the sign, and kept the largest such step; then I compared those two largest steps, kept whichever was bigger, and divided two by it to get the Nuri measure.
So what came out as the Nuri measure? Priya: 1.79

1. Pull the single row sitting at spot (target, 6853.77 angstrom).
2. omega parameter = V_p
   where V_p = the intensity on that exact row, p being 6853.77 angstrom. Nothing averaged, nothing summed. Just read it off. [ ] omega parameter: 6.626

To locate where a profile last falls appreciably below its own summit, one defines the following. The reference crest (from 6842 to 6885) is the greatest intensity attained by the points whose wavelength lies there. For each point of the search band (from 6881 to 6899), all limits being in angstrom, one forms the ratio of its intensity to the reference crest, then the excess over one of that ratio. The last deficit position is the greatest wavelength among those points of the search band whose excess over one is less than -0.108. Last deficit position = 6882.24 angstrom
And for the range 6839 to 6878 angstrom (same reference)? 6874.32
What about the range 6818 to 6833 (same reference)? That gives 6828.57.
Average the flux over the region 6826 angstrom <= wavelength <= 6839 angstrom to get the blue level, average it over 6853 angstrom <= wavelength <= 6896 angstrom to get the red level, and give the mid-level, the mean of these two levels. 7.33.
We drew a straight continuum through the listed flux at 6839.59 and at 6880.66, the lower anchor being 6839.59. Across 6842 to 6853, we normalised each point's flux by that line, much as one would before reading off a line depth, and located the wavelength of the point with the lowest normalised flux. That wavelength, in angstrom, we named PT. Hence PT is 6852.20 angstrom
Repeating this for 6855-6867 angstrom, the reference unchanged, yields 6861.67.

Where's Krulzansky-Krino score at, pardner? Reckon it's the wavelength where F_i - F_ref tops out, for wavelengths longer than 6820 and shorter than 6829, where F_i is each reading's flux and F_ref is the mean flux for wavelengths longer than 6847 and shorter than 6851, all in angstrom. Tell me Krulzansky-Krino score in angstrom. 6825.43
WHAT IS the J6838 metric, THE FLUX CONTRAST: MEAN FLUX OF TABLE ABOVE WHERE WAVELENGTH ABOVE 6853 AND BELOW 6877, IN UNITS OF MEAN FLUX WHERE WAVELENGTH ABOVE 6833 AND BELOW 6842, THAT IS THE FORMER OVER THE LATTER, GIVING 0.96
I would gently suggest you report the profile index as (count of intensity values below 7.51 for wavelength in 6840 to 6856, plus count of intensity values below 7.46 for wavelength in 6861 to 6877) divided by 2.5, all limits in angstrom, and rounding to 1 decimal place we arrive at 6.0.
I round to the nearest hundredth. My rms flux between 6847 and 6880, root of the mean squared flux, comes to 7.13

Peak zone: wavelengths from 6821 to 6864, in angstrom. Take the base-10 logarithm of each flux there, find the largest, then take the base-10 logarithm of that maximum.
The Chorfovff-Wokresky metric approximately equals -0.0420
